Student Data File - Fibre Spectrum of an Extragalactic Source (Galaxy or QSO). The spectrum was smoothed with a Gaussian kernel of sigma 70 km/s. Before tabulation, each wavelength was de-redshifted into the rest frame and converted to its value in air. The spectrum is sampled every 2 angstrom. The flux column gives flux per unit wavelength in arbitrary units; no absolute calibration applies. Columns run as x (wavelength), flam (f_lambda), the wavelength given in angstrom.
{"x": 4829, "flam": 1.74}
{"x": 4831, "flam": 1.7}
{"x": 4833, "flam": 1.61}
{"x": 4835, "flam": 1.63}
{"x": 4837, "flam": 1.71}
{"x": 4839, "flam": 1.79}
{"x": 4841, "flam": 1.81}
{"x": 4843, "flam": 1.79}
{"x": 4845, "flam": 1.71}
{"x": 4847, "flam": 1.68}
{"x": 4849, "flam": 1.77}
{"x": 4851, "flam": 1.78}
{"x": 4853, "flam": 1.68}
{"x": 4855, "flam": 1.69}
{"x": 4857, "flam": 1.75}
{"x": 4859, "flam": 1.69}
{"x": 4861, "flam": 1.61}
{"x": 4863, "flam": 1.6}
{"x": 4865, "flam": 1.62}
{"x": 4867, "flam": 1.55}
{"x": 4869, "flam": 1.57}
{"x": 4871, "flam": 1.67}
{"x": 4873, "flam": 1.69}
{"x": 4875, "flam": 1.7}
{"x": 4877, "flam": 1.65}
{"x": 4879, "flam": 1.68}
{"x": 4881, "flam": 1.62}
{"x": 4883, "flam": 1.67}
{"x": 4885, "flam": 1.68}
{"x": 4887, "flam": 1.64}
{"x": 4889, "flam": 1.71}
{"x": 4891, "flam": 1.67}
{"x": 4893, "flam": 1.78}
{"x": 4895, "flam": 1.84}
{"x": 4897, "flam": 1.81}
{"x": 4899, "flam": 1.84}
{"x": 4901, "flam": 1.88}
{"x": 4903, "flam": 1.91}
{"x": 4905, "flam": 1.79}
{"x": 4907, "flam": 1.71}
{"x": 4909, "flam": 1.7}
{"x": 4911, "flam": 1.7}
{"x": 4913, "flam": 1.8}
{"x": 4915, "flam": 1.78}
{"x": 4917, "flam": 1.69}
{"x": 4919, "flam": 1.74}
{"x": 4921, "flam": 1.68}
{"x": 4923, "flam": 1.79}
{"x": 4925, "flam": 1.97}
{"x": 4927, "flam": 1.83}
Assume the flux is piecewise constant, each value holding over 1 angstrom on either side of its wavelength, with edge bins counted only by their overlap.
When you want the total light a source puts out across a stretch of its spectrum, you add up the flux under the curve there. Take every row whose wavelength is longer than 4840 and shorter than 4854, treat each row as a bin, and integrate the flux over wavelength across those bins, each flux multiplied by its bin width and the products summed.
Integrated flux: 24.4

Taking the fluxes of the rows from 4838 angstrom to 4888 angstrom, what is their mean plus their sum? 44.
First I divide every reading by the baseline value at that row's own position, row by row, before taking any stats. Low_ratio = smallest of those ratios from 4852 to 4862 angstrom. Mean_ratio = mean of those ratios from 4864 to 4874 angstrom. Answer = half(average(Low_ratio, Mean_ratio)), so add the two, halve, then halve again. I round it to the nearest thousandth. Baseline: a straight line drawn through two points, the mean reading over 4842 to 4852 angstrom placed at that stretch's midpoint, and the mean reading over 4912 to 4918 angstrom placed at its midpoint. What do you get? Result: 0.462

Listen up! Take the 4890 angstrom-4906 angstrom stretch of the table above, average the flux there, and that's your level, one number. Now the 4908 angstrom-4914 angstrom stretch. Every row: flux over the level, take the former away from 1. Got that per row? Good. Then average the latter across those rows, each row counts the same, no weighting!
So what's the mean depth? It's 0.045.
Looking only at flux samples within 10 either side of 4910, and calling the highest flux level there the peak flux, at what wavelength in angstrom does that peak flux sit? 4903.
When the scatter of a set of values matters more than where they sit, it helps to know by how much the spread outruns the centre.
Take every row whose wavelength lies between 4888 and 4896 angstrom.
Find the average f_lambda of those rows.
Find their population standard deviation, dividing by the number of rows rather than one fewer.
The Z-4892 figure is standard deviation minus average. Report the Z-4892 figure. -1.68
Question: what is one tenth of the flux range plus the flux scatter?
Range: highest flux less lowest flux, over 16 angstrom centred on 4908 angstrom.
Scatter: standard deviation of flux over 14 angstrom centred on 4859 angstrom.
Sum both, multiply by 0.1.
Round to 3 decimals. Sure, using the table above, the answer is 0.026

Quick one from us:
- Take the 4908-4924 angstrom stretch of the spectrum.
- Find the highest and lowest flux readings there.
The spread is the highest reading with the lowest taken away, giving 0.12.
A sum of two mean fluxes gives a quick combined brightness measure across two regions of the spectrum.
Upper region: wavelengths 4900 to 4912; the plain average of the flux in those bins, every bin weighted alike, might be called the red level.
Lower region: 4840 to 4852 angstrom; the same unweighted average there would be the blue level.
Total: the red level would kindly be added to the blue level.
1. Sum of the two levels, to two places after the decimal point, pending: 3.54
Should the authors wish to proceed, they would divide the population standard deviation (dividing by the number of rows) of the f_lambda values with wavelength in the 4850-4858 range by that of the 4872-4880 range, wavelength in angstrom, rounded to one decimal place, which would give 2.2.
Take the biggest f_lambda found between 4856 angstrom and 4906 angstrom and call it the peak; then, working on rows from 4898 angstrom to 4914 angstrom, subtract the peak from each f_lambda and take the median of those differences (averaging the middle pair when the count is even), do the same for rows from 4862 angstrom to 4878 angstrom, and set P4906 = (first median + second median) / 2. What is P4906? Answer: -0.195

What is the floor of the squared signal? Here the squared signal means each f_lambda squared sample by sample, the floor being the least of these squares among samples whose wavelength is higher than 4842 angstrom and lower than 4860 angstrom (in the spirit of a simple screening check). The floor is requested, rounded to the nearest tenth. 2.8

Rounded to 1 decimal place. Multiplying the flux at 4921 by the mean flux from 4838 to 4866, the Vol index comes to 2.9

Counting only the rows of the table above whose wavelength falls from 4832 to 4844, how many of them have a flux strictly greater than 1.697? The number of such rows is 4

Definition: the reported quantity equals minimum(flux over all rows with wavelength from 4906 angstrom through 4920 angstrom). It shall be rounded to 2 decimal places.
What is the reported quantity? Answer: 1.69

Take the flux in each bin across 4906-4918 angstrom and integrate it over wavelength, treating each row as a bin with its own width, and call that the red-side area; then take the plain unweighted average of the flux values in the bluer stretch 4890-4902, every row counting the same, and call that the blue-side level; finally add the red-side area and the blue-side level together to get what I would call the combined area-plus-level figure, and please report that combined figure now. 22.6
